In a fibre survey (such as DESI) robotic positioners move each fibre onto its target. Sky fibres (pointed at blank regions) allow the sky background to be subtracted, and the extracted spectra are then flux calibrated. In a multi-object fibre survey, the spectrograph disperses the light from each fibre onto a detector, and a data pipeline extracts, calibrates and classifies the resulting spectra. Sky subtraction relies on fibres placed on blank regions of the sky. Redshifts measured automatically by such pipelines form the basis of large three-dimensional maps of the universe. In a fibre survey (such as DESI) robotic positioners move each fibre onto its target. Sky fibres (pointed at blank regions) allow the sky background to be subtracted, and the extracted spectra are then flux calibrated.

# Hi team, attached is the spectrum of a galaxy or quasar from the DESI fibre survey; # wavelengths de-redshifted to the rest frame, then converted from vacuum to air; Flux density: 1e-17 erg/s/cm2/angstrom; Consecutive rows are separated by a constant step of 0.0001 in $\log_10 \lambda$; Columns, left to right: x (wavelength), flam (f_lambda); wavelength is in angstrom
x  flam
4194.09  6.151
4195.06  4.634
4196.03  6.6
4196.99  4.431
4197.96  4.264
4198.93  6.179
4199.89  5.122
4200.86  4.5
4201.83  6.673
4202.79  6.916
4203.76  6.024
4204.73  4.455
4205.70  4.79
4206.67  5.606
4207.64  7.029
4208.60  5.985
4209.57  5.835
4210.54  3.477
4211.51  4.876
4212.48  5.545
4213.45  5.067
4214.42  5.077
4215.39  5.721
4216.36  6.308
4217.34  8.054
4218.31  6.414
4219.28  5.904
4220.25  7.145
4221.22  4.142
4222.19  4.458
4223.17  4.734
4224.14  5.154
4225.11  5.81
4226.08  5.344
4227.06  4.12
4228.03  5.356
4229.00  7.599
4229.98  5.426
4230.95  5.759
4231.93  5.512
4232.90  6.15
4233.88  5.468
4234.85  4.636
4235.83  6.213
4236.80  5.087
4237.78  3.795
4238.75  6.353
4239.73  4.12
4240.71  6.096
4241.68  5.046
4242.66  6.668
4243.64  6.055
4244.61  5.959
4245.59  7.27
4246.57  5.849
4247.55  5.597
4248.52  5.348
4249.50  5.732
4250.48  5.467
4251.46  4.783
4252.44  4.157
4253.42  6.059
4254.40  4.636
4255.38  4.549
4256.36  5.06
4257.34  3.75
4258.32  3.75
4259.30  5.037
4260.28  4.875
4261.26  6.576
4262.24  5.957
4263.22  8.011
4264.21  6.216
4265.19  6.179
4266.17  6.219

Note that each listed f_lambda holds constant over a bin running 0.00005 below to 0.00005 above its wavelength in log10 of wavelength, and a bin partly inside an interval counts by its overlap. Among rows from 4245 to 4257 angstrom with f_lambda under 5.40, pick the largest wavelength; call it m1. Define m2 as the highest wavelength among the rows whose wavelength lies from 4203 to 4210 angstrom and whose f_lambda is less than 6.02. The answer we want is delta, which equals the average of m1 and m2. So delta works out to 4233.0 angstrom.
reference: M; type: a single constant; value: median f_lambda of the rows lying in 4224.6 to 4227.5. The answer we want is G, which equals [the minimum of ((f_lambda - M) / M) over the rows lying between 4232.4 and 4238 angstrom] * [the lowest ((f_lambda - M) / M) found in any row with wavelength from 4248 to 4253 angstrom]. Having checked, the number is 0.064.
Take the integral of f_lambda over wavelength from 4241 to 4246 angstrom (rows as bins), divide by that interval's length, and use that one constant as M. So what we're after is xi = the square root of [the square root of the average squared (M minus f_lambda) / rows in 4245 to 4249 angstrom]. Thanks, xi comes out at 0.87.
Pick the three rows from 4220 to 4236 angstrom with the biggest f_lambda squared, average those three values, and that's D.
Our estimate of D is 49.1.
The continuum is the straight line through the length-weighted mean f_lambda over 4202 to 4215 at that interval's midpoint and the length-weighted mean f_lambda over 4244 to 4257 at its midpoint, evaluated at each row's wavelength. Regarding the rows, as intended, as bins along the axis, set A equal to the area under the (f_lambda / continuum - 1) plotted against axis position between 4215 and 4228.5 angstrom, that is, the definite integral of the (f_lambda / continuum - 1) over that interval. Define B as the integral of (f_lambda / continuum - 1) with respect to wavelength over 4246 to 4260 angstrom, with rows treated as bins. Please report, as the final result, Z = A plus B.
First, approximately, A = 0.410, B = -1.06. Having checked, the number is -0.65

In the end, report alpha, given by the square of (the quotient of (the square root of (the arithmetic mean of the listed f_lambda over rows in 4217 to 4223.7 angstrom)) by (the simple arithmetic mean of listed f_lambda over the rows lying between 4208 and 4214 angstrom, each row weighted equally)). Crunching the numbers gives 0.222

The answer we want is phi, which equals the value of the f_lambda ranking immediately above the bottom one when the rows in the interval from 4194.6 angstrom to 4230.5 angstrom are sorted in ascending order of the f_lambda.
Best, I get 4.12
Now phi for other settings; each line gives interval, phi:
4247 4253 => 4.783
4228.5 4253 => 4.12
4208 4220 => 4.876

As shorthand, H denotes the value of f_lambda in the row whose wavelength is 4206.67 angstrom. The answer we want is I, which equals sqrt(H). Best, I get 2.37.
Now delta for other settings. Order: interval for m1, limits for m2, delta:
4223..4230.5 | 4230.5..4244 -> 4234.9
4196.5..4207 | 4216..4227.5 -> 4216.4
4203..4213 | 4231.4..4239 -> 4224.6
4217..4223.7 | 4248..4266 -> 4242.7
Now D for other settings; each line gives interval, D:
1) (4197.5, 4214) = 47.3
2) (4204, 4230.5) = 57.9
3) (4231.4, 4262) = 46.9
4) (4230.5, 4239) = 38.9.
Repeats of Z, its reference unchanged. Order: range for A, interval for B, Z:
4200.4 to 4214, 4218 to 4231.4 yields 0.19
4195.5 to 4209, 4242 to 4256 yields 0.72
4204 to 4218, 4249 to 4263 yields -0.53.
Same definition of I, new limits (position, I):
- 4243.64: 2.46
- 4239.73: 2.03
